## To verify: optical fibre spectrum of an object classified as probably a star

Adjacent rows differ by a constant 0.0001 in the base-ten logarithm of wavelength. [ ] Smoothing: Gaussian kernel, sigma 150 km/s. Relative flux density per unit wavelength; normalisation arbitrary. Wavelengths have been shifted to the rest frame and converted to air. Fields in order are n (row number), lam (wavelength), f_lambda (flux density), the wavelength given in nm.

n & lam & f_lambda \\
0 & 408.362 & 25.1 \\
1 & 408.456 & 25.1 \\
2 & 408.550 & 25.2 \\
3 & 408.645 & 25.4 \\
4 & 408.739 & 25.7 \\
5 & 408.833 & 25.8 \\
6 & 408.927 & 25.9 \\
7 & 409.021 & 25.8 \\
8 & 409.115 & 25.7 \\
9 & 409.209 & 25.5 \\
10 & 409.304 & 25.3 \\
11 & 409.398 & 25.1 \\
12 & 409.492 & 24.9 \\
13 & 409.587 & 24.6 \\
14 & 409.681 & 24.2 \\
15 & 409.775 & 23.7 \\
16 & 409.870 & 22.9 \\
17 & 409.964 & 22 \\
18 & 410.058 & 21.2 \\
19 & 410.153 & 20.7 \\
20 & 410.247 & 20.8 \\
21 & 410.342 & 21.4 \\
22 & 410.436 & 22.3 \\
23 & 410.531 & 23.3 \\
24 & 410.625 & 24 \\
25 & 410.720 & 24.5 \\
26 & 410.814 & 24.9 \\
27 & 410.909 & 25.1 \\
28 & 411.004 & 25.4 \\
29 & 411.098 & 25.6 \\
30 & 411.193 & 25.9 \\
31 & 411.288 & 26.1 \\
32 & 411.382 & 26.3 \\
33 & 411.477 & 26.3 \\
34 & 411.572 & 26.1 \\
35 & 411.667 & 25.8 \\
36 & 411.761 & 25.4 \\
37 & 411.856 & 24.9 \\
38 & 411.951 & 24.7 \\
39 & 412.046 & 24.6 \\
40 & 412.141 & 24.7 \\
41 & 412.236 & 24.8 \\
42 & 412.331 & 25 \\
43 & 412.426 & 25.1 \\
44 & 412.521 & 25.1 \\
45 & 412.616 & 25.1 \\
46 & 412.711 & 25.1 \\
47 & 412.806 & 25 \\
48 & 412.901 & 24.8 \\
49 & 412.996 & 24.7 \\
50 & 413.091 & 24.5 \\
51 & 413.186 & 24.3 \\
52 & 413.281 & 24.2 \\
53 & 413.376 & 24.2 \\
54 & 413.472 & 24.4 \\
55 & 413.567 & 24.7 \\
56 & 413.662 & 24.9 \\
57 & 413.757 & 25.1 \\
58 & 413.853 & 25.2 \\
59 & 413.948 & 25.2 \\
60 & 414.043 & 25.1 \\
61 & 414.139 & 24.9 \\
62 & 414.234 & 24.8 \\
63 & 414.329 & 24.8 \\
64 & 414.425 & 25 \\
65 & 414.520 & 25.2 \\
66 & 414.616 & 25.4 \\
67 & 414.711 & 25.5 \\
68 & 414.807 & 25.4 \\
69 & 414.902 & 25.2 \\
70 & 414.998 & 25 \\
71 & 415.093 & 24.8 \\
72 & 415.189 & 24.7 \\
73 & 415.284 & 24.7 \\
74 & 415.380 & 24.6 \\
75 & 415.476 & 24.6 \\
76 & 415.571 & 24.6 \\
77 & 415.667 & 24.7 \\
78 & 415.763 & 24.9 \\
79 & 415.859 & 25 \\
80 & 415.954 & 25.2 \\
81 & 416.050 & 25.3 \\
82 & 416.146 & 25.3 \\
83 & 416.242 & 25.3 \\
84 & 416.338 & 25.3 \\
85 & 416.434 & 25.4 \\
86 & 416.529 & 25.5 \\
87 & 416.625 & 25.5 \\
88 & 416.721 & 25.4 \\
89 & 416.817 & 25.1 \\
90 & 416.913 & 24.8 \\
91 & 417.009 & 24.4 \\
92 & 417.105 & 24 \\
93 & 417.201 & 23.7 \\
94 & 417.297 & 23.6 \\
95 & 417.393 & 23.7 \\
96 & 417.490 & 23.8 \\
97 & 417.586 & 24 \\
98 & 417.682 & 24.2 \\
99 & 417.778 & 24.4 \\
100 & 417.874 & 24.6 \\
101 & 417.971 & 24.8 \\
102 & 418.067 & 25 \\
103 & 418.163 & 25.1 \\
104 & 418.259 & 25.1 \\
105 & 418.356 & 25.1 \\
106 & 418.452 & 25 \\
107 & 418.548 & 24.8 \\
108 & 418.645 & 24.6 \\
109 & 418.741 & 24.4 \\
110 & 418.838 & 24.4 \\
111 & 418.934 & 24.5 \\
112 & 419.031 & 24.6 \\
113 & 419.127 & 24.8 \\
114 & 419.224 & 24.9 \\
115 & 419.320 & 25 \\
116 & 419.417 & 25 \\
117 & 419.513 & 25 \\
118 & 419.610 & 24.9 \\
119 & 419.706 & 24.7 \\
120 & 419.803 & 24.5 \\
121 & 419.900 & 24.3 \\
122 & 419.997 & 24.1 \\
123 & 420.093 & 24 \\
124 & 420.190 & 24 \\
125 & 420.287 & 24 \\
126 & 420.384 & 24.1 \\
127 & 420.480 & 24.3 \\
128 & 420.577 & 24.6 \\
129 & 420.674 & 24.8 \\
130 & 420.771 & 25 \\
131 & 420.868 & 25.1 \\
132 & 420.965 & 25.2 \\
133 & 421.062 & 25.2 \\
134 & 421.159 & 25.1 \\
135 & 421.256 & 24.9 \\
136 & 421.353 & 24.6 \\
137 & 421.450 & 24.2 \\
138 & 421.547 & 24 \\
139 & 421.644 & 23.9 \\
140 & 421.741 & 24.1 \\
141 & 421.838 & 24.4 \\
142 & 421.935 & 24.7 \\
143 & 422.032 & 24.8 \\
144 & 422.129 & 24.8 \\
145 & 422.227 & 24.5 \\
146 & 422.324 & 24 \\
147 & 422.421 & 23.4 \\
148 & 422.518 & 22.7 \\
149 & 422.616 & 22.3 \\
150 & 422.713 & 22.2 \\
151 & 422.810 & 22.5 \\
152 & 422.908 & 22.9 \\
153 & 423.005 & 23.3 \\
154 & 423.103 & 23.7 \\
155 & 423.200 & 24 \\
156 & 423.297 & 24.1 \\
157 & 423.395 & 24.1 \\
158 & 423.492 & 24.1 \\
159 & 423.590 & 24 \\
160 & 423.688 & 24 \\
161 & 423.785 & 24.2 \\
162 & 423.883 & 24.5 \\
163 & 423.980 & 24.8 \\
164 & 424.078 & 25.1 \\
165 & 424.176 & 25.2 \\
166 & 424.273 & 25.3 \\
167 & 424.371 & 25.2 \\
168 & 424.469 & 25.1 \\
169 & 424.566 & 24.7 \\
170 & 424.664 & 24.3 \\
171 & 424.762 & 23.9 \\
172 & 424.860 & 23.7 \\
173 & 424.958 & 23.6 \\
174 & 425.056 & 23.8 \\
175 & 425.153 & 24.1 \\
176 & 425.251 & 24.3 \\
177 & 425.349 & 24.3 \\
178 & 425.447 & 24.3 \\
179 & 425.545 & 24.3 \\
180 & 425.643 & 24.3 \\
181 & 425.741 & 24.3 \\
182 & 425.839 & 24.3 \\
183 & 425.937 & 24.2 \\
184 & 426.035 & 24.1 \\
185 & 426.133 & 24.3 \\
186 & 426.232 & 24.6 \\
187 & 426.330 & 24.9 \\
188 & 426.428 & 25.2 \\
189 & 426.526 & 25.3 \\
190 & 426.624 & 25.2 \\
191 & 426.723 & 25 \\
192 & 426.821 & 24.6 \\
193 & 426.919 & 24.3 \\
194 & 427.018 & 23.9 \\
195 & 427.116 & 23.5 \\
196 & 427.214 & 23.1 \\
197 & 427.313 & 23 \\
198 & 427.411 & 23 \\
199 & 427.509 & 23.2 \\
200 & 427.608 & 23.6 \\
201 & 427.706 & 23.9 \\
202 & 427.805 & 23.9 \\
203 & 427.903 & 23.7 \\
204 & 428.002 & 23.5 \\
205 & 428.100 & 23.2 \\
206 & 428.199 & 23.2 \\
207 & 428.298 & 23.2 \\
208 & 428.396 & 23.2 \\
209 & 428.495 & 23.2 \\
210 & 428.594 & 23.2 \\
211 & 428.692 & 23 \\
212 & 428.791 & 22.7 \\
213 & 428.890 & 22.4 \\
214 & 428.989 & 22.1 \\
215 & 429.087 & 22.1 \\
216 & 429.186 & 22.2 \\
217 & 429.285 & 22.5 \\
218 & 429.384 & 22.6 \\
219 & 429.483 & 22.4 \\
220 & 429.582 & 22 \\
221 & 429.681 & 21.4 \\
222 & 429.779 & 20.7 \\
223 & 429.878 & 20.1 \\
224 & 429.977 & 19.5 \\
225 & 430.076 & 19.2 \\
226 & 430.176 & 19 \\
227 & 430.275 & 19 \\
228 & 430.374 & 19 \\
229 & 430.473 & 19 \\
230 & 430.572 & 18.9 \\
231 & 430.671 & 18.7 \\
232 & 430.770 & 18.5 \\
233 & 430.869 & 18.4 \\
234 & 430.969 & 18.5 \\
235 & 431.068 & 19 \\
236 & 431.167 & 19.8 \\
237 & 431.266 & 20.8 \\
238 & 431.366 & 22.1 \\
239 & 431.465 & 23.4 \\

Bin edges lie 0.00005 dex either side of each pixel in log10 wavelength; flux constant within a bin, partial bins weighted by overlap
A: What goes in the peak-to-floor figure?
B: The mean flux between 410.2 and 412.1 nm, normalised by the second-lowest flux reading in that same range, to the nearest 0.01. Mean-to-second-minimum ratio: 1.15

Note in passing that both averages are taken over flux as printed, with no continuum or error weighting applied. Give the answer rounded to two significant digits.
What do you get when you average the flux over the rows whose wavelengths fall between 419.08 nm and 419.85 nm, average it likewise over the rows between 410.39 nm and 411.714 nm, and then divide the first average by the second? 0.99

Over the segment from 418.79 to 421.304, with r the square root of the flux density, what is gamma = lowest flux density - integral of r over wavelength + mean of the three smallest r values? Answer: 16.4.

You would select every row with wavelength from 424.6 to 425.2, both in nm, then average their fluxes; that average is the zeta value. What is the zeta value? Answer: 23.9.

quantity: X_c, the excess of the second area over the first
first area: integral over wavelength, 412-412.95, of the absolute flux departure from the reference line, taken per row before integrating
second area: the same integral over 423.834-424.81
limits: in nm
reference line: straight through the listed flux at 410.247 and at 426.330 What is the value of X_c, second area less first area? -2.8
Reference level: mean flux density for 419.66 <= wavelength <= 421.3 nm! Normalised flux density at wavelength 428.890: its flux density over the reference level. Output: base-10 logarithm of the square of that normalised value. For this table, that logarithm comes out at -0.08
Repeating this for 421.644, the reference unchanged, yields -0.02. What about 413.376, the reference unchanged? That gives -0.01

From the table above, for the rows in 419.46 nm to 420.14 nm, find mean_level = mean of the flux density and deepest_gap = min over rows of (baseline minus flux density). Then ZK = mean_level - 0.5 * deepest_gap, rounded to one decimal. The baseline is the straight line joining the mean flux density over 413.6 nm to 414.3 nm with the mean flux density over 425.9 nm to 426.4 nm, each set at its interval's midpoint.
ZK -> 24.6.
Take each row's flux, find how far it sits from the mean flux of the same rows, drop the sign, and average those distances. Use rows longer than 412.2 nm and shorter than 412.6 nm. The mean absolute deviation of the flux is 0.100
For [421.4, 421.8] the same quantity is 0.100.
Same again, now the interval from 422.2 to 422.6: 0.600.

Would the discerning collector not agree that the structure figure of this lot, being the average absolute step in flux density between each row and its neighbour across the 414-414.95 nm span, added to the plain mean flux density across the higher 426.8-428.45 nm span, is 23.7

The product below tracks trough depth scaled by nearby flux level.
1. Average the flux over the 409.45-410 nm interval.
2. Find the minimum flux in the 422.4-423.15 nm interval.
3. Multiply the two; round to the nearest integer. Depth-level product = 527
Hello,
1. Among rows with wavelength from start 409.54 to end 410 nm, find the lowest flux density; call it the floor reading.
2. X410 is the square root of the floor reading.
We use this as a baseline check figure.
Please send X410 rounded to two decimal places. 4.69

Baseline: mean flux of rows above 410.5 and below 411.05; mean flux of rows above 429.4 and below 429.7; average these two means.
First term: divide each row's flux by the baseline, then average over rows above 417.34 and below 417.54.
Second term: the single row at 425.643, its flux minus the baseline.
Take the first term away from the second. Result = 0.0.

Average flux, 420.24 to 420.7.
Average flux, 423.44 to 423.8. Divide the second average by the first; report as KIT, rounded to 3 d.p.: 0.988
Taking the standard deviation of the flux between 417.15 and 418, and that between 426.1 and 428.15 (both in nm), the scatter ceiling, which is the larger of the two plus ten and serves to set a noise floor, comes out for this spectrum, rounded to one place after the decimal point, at 10.8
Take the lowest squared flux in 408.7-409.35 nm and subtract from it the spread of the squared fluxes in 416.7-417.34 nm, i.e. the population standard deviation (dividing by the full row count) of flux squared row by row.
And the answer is 608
